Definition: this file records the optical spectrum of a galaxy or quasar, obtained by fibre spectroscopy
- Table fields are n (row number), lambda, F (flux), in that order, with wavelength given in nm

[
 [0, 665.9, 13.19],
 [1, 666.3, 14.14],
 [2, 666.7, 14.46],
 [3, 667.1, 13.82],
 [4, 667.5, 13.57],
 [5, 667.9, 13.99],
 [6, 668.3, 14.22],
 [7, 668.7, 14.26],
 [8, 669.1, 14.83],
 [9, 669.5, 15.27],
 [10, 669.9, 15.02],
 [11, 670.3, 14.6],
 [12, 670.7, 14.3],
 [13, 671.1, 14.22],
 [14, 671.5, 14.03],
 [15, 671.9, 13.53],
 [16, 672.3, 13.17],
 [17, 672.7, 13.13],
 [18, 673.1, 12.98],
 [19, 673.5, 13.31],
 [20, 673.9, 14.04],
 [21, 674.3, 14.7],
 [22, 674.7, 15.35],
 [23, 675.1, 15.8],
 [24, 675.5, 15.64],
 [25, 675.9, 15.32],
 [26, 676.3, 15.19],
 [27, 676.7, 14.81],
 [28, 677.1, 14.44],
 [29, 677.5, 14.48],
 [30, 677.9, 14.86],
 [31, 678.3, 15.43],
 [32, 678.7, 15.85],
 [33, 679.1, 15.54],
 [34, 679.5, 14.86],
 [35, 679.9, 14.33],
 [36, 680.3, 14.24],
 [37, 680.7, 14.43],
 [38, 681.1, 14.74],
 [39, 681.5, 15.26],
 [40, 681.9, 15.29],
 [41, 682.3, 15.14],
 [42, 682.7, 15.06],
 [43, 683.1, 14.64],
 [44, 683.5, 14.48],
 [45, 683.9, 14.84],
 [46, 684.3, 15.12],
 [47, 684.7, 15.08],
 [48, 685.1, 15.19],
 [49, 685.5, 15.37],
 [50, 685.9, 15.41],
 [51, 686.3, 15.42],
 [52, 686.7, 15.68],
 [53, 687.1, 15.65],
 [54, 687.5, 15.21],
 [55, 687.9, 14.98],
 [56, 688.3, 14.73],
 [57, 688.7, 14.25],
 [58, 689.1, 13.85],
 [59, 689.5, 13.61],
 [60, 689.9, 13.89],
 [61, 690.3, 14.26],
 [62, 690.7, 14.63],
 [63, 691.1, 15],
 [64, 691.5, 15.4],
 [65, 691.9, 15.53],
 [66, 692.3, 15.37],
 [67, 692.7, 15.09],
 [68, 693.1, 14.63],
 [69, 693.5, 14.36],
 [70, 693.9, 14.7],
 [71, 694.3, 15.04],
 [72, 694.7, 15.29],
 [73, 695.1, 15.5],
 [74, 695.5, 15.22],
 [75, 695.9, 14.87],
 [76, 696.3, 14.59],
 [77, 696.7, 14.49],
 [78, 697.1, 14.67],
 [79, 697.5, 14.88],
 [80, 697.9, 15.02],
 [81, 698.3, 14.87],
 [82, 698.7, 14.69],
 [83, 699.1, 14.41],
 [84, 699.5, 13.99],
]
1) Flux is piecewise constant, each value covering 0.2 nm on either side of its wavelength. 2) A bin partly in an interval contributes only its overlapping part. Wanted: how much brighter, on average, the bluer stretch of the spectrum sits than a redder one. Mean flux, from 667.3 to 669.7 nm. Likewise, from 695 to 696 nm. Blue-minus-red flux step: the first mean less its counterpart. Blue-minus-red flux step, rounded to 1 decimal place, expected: -0.8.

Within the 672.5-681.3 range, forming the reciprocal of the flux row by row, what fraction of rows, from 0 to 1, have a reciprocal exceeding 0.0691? 0.4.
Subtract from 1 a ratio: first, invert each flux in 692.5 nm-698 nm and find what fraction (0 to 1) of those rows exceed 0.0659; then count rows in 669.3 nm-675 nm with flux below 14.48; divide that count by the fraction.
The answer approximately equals -10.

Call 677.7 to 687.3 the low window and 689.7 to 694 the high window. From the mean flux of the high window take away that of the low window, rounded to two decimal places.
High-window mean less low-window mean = -0.27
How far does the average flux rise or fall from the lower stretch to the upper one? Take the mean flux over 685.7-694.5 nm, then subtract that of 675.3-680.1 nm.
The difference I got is -0.2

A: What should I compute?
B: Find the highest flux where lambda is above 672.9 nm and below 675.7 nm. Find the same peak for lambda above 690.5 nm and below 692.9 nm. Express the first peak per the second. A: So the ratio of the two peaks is 1.02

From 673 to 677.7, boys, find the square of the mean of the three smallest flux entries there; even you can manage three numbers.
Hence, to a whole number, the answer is 181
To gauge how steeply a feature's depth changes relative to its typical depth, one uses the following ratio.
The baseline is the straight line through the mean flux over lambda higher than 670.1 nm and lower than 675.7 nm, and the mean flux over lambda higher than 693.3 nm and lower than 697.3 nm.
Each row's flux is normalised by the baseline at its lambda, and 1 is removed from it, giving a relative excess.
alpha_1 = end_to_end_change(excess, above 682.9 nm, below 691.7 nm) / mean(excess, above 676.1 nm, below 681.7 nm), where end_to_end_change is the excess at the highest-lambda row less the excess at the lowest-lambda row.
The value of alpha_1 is 1.0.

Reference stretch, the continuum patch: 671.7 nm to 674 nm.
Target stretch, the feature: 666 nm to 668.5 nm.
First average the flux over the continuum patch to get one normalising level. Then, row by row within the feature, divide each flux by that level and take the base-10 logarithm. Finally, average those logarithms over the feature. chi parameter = 0.021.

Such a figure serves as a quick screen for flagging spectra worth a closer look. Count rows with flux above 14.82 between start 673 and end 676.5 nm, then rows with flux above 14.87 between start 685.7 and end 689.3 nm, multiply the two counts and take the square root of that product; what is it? 5.5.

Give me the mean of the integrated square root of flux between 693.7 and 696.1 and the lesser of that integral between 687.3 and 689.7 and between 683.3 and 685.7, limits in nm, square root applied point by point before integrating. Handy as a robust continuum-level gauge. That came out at 9.22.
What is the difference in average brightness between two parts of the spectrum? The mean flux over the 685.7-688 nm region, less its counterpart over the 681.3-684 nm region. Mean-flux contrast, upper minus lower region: 0.4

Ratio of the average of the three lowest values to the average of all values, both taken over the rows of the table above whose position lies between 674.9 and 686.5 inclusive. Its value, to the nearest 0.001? 0.953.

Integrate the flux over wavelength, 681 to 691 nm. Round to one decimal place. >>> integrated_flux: 148.7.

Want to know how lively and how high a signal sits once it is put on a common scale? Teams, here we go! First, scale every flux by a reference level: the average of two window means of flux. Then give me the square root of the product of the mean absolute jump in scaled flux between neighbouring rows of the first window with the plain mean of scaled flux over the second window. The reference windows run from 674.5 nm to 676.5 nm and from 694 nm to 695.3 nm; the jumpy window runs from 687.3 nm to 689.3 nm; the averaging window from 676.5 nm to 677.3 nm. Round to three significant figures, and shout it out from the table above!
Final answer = 0.145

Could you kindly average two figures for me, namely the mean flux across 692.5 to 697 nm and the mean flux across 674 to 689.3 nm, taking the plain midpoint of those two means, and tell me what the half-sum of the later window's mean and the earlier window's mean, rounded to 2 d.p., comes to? 14.95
